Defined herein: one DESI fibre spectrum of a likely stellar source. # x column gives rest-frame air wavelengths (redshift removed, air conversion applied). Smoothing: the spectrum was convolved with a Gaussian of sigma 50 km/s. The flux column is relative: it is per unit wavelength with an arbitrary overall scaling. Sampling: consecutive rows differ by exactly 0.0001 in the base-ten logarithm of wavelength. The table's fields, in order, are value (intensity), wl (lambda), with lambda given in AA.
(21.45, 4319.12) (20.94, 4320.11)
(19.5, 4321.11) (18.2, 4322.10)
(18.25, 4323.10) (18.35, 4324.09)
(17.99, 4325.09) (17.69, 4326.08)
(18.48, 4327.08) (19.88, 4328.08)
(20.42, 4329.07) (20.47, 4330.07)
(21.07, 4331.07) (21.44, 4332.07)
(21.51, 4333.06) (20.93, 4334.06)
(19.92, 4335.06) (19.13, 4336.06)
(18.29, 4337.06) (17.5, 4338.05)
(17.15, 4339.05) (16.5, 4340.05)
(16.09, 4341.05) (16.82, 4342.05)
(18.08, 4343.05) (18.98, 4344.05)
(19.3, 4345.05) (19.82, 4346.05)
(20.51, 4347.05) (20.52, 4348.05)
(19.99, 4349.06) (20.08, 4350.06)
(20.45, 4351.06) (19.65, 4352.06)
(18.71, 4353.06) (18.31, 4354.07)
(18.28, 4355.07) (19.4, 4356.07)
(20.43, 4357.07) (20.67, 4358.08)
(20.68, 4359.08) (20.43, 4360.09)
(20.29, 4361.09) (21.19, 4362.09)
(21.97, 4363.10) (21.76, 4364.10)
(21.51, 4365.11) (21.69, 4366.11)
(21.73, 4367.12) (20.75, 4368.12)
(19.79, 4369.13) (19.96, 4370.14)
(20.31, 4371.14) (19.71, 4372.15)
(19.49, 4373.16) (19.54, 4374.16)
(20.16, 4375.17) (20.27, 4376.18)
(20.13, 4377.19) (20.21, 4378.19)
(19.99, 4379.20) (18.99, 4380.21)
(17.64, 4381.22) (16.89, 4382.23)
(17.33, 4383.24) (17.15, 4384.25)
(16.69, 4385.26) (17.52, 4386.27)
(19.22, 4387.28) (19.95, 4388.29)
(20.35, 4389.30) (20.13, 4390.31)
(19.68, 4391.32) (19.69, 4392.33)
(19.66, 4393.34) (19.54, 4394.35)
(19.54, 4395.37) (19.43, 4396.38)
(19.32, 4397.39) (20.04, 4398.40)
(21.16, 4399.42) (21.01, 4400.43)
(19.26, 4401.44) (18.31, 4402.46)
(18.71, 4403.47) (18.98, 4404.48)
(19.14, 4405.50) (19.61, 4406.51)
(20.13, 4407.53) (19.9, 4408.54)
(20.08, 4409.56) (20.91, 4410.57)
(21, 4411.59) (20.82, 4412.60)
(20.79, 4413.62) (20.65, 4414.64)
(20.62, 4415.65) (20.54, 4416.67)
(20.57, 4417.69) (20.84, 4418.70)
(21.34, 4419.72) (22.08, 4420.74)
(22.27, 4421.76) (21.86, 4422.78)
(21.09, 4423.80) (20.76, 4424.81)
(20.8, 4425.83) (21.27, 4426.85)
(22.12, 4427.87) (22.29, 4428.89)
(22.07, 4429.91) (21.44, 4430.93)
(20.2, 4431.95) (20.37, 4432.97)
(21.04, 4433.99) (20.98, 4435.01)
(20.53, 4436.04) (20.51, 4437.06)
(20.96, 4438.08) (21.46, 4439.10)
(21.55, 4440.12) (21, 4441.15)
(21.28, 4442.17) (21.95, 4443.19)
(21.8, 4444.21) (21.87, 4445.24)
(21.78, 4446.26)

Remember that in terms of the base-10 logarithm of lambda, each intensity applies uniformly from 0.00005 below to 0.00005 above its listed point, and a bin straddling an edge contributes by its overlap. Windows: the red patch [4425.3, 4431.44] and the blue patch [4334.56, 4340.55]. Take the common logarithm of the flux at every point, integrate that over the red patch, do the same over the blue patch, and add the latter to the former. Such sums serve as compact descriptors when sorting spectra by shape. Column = 15.7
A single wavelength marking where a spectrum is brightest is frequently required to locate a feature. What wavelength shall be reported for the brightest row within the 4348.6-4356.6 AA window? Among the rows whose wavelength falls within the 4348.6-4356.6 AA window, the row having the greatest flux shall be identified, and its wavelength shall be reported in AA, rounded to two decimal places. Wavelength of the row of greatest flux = 4351.06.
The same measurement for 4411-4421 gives 4420.74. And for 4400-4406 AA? 4400.43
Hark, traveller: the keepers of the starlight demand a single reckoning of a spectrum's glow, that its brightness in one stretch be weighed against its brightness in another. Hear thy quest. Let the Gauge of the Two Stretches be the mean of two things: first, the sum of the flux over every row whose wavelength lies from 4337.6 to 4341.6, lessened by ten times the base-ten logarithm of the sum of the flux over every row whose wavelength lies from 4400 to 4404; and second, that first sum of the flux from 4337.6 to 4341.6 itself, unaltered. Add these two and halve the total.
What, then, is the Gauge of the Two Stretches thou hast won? 58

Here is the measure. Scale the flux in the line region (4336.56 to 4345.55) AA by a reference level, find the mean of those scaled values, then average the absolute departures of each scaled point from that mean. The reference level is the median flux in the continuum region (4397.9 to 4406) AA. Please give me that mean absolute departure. 0.048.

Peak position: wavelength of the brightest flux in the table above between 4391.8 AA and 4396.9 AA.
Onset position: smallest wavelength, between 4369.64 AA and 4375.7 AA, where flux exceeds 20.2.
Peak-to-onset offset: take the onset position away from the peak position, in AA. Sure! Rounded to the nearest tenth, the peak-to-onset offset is 21.2 AA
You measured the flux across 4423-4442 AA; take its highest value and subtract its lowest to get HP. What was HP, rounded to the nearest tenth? 2.1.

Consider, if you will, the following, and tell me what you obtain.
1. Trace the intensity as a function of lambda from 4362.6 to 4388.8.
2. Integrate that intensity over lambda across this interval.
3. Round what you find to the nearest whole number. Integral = 514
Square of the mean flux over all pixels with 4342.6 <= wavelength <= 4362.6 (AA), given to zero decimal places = 392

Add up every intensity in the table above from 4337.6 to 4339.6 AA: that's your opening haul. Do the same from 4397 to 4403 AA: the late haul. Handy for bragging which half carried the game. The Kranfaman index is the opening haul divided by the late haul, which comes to 0.29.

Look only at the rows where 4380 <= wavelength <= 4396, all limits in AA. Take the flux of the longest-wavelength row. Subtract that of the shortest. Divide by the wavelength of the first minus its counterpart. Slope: 0.036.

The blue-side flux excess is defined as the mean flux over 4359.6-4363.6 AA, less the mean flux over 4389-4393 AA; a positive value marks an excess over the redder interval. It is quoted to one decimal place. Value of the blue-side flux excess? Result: 1.0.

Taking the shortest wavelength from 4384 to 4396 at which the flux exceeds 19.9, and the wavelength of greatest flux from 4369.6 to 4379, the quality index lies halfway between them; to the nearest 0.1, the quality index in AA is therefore 4379.7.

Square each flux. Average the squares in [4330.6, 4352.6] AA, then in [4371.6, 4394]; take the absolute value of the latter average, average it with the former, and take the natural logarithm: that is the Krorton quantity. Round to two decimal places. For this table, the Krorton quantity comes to 5.91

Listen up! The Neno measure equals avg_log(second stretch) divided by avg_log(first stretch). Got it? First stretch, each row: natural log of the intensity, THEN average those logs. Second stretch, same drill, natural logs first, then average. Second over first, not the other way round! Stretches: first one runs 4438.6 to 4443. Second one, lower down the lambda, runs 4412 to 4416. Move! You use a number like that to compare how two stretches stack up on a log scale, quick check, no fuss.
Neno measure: 0.99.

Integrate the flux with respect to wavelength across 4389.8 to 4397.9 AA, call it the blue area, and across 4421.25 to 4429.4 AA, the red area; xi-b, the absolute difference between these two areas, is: 17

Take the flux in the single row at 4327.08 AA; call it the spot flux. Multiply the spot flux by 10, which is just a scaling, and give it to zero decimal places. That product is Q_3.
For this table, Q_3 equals 185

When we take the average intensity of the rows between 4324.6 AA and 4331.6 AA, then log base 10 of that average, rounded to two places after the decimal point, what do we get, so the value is 1.29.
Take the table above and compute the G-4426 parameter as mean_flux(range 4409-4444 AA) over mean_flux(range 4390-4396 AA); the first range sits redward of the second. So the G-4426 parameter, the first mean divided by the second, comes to 1.07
